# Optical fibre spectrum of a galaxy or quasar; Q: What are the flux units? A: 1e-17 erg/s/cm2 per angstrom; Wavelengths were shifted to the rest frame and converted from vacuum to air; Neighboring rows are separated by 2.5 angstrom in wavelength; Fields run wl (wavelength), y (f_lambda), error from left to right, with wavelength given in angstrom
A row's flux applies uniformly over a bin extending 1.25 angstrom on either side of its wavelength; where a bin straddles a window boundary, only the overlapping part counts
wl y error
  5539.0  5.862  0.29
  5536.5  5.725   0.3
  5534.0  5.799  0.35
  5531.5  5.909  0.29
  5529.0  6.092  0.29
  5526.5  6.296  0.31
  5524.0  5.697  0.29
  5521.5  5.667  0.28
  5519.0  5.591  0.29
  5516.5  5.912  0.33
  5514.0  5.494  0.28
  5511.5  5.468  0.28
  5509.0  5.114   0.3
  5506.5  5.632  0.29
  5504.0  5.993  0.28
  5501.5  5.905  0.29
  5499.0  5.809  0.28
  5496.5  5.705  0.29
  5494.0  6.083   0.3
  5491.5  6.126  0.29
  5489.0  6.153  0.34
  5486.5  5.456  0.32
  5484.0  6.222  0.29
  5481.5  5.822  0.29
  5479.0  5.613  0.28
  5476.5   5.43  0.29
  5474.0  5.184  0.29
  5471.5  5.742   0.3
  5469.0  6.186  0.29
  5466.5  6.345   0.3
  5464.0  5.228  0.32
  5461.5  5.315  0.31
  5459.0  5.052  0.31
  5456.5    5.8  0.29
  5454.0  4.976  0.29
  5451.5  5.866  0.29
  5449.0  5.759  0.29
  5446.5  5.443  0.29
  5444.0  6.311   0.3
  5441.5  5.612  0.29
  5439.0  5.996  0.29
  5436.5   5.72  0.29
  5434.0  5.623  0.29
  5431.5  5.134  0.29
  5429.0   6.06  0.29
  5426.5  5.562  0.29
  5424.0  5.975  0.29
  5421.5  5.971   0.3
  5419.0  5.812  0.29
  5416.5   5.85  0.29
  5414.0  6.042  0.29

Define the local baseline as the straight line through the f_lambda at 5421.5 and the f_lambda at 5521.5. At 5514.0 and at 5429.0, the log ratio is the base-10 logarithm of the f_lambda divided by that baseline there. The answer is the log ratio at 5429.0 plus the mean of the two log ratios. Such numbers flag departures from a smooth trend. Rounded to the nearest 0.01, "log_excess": 0.00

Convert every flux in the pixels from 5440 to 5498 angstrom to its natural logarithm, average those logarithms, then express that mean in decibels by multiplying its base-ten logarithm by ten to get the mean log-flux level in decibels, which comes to 2.41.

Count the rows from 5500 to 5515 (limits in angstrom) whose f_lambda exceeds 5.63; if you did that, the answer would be 3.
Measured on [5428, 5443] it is 3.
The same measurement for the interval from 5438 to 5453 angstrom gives 4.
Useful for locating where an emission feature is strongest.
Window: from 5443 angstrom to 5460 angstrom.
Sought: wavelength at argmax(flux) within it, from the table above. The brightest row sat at 5444.0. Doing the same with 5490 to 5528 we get 5526.5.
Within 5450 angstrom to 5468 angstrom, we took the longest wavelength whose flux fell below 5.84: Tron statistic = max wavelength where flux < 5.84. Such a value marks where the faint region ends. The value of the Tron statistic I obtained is 5464.0 angstrom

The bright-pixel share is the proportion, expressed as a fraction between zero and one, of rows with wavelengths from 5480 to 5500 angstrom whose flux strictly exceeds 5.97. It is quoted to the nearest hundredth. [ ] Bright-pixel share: 0.50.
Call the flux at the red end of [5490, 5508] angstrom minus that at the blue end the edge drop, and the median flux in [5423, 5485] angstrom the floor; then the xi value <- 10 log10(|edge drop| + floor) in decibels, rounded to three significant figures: 7.93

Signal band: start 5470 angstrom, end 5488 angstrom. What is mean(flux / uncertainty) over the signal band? 19.2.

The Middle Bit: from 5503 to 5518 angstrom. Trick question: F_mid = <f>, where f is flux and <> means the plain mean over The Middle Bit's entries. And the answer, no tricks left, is 5.60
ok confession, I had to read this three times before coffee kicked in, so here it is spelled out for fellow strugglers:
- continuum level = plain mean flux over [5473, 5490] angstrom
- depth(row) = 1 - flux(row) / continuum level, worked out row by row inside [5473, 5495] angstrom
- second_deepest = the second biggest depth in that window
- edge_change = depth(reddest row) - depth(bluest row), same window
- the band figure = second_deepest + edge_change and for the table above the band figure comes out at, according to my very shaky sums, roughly -0.11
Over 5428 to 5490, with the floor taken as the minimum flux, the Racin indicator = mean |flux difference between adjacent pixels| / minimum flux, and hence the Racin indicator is 0.10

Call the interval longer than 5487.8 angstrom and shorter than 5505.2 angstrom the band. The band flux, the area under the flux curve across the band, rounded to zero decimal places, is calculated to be 104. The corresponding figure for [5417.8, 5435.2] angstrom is 100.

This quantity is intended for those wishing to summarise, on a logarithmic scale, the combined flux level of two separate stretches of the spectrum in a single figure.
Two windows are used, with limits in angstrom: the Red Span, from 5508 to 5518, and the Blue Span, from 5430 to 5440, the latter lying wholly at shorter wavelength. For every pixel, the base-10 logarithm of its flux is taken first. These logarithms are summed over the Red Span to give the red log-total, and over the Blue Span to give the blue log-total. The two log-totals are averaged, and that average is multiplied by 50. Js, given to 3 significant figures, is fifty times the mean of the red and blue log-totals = 149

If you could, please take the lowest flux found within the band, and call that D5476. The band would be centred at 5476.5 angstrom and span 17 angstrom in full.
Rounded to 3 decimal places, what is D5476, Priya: 5.184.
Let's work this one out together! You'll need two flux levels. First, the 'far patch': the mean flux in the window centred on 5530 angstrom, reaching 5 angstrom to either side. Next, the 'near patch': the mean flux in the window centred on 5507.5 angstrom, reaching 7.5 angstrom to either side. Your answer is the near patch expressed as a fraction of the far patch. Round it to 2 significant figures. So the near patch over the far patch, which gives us 0.93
